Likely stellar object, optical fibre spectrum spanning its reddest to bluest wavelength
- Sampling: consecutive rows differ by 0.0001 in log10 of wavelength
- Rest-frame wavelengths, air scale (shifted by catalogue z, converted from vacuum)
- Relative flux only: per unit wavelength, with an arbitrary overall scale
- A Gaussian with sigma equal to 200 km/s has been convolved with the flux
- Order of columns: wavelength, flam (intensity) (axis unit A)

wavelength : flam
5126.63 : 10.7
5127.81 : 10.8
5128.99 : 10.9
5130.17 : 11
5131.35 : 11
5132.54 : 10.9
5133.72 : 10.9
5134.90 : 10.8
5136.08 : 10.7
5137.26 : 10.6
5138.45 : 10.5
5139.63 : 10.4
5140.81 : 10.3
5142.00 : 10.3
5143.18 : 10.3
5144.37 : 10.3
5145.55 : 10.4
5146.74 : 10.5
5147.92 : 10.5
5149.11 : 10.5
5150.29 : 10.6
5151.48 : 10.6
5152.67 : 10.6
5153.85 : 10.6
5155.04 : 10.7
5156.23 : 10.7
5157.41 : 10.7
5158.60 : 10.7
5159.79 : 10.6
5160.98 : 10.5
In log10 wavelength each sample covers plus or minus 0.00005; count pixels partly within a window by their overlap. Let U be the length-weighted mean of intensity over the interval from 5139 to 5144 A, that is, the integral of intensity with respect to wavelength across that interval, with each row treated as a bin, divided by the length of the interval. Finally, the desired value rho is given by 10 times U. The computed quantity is 103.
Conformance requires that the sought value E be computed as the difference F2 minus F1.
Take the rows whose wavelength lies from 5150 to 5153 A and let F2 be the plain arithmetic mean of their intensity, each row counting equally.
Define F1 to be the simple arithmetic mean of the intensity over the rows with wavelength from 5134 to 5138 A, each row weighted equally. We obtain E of -0.10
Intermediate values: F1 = 10.7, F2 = 10.6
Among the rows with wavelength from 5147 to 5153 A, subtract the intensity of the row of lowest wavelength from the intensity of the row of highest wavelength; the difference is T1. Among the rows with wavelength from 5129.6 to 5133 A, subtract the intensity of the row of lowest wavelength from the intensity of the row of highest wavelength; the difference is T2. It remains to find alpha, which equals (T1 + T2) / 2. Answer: 0.00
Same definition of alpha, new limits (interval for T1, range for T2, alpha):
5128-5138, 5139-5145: -0.20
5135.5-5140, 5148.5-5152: -0.10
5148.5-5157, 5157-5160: 0.05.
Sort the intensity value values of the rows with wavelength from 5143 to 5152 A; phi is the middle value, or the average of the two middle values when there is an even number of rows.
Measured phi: 10.5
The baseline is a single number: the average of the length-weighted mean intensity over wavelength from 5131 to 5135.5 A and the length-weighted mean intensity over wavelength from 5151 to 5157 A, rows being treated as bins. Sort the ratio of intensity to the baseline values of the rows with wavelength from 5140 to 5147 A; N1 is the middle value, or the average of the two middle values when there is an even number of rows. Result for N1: 0.96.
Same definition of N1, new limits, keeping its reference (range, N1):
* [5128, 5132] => 1.02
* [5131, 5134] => 1.01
